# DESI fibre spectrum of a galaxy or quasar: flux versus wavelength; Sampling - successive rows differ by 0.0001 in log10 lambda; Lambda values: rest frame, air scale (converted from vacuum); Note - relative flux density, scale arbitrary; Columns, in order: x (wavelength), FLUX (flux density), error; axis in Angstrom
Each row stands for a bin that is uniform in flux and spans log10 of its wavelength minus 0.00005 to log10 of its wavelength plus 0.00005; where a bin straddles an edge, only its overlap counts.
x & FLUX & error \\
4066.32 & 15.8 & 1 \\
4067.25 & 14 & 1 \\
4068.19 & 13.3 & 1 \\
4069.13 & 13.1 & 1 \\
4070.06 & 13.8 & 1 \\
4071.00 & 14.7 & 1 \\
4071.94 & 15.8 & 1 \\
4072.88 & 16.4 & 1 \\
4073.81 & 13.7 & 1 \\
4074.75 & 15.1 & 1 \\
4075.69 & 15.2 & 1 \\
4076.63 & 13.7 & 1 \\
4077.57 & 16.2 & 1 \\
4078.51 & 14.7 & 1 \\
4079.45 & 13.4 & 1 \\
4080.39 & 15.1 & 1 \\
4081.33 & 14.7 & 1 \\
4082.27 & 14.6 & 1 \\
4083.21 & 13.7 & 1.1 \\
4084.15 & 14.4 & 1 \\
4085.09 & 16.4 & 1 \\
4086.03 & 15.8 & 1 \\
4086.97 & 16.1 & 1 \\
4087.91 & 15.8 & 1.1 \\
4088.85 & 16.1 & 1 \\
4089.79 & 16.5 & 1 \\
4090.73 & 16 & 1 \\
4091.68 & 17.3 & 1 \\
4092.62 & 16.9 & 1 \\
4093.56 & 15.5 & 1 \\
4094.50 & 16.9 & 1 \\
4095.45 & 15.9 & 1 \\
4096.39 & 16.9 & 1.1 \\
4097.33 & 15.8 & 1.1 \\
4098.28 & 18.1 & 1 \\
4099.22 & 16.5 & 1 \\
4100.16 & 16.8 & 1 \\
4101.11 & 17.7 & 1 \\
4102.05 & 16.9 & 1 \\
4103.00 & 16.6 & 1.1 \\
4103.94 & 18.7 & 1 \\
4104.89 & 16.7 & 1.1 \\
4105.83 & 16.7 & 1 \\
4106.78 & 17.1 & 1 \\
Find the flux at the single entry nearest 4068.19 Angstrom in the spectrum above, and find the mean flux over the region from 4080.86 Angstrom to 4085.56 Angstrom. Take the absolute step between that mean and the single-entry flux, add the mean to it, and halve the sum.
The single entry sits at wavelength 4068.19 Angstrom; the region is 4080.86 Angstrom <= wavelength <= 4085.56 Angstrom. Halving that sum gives 8.1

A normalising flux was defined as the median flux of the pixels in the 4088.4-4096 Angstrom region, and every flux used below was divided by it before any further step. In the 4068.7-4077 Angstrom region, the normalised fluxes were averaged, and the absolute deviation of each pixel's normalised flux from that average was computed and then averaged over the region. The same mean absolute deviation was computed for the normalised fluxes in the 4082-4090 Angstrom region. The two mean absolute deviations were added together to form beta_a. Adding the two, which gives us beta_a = 0.108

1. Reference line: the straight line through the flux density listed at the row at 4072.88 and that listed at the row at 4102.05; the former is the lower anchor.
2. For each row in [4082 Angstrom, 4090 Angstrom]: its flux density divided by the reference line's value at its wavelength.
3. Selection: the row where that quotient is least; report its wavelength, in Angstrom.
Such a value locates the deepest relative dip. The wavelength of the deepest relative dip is 4083.21 Angstrom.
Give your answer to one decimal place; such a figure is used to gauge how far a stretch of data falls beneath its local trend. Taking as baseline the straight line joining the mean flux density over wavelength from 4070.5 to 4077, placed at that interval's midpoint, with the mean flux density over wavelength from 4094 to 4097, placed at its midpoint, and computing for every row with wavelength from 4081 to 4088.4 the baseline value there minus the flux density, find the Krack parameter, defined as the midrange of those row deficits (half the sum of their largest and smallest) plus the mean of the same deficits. 1.2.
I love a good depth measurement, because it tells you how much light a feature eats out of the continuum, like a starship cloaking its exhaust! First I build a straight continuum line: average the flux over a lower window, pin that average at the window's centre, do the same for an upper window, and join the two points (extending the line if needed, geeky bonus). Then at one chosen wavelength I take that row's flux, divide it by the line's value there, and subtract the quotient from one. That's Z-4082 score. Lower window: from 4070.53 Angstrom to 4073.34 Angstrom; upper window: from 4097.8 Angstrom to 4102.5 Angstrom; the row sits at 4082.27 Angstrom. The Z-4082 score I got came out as 0.10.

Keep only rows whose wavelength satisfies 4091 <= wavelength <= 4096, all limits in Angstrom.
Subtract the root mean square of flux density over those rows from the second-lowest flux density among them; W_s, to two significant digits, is -0.61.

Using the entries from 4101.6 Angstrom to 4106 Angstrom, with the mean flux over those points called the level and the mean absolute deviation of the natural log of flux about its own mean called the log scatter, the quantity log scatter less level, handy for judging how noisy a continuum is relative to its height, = -17.1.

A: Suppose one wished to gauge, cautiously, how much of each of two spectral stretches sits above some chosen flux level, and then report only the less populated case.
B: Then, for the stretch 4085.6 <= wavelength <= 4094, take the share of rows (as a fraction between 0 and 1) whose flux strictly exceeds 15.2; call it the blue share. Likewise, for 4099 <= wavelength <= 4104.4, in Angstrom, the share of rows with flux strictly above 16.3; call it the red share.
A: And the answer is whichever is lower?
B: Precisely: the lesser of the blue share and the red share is 1.00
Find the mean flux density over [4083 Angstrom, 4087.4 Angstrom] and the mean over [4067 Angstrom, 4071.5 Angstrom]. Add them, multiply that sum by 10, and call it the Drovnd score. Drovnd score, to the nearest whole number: 291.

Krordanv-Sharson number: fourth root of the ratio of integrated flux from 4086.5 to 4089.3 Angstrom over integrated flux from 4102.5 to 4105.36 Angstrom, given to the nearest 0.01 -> 0.98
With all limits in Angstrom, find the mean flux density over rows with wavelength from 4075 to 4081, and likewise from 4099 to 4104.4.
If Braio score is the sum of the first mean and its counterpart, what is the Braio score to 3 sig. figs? 31.9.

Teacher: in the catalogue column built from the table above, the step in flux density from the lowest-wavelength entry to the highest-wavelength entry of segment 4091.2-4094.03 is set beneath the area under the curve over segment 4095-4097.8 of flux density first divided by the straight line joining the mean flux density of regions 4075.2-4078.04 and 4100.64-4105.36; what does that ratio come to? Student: -1.5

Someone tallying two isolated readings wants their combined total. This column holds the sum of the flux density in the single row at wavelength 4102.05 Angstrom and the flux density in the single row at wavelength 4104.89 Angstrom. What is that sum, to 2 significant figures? 34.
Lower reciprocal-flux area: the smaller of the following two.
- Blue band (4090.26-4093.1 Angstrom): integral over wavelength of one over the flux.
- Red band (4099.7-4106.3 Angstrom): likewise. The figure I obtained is 0.17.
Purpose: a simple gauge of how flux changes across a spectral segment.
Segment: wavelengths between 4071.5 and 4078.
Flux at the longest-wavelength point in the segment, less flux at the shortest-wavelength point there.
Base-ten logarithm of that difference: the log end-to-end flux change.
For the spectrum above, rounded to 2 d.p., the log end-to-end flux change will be -0.40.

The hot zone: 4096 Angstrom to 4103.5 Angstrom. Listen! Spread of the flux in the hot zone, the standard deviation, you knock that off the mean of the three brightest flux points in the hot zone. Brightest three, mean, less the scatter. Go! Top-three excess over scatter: 16.9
